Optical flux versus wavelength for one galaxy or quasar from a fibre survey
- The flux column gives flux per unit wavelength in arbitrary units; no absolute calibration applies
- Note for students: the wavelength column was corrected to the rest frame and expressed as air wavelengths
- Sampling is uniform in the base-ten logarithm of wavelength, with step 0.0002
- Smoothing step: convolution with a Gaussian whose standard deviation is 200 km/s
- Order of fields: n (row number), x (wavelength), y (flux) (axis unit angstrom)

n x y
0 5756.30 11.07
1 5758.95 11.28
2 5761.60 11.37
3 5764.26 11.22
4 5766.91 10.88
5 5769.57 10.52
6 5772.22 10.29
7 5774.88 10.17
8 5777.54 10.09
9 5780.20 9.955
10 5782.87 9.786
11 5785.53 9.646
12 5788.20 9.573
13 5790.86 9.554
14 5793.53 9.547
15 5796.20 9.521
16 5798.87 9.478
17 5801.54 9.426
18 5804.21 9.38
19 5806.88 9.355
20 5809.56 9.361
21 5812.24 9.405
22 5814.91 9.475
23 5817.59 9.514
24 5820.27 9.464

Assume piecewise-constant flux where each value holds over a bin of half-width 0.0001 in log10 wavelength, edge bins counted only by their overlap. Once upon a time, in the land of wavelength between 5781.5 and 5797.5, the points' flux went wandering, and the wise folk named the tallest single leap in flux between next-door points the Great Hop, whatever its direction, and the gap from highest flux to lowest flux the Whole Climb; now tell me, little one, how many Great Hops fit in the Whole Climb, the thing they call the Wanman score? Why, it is 1.89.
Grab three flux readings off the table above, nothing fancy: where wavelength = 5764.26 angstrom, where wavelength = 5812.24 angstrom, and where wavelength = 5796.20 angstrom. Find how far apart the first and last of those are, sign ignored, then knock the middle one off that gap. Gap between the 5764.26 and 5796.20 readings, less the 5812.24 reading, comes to -7.7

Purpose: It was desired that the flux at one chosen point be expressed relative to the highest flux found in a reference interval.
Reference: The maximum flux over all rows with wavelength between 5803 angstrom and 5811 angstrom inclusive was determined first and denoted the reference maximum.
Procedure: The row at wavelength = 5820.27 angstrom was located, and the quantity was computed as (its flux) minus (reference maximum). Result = 0.1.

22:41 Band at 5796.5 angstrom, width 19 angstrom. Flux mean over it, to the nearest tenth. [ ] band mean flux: 9.5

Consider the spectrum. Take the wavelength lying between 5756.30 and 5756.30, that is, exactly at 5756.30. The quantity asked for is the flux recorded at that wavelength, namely 11.07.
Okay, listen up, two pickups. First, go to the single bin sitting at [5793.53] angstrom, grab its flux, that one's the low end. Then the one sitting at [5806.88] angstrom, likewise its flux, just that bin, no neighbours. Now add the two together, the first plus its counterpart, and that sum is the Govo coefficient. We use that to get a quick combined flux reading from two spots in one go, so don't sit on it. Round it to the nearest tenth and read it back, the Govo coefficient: 18.9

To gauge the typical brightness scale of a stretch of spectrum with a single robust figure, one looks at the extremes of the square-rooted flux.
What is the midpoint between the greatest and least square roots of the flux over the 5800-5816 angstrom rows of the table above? 3.07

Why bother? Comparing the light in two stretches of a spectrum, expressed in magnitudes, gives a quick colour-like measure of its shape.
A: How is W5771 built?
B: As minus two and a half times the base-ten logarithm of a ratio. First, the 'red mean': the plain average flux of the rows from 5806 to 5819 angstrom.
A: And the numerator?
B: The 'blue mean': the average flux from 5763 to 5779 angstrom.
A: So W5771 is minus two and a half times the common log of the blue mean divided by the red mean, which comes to -0.12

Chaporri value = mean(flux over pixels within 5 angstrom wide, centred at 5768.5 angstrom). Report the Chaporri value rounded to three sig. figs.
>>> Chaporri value 10.7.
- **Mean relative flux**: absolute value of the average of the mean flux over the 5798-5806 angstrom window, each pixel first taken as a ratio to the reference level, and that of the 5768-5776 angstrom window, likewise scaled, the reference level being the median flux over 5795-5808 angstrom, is 1.05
